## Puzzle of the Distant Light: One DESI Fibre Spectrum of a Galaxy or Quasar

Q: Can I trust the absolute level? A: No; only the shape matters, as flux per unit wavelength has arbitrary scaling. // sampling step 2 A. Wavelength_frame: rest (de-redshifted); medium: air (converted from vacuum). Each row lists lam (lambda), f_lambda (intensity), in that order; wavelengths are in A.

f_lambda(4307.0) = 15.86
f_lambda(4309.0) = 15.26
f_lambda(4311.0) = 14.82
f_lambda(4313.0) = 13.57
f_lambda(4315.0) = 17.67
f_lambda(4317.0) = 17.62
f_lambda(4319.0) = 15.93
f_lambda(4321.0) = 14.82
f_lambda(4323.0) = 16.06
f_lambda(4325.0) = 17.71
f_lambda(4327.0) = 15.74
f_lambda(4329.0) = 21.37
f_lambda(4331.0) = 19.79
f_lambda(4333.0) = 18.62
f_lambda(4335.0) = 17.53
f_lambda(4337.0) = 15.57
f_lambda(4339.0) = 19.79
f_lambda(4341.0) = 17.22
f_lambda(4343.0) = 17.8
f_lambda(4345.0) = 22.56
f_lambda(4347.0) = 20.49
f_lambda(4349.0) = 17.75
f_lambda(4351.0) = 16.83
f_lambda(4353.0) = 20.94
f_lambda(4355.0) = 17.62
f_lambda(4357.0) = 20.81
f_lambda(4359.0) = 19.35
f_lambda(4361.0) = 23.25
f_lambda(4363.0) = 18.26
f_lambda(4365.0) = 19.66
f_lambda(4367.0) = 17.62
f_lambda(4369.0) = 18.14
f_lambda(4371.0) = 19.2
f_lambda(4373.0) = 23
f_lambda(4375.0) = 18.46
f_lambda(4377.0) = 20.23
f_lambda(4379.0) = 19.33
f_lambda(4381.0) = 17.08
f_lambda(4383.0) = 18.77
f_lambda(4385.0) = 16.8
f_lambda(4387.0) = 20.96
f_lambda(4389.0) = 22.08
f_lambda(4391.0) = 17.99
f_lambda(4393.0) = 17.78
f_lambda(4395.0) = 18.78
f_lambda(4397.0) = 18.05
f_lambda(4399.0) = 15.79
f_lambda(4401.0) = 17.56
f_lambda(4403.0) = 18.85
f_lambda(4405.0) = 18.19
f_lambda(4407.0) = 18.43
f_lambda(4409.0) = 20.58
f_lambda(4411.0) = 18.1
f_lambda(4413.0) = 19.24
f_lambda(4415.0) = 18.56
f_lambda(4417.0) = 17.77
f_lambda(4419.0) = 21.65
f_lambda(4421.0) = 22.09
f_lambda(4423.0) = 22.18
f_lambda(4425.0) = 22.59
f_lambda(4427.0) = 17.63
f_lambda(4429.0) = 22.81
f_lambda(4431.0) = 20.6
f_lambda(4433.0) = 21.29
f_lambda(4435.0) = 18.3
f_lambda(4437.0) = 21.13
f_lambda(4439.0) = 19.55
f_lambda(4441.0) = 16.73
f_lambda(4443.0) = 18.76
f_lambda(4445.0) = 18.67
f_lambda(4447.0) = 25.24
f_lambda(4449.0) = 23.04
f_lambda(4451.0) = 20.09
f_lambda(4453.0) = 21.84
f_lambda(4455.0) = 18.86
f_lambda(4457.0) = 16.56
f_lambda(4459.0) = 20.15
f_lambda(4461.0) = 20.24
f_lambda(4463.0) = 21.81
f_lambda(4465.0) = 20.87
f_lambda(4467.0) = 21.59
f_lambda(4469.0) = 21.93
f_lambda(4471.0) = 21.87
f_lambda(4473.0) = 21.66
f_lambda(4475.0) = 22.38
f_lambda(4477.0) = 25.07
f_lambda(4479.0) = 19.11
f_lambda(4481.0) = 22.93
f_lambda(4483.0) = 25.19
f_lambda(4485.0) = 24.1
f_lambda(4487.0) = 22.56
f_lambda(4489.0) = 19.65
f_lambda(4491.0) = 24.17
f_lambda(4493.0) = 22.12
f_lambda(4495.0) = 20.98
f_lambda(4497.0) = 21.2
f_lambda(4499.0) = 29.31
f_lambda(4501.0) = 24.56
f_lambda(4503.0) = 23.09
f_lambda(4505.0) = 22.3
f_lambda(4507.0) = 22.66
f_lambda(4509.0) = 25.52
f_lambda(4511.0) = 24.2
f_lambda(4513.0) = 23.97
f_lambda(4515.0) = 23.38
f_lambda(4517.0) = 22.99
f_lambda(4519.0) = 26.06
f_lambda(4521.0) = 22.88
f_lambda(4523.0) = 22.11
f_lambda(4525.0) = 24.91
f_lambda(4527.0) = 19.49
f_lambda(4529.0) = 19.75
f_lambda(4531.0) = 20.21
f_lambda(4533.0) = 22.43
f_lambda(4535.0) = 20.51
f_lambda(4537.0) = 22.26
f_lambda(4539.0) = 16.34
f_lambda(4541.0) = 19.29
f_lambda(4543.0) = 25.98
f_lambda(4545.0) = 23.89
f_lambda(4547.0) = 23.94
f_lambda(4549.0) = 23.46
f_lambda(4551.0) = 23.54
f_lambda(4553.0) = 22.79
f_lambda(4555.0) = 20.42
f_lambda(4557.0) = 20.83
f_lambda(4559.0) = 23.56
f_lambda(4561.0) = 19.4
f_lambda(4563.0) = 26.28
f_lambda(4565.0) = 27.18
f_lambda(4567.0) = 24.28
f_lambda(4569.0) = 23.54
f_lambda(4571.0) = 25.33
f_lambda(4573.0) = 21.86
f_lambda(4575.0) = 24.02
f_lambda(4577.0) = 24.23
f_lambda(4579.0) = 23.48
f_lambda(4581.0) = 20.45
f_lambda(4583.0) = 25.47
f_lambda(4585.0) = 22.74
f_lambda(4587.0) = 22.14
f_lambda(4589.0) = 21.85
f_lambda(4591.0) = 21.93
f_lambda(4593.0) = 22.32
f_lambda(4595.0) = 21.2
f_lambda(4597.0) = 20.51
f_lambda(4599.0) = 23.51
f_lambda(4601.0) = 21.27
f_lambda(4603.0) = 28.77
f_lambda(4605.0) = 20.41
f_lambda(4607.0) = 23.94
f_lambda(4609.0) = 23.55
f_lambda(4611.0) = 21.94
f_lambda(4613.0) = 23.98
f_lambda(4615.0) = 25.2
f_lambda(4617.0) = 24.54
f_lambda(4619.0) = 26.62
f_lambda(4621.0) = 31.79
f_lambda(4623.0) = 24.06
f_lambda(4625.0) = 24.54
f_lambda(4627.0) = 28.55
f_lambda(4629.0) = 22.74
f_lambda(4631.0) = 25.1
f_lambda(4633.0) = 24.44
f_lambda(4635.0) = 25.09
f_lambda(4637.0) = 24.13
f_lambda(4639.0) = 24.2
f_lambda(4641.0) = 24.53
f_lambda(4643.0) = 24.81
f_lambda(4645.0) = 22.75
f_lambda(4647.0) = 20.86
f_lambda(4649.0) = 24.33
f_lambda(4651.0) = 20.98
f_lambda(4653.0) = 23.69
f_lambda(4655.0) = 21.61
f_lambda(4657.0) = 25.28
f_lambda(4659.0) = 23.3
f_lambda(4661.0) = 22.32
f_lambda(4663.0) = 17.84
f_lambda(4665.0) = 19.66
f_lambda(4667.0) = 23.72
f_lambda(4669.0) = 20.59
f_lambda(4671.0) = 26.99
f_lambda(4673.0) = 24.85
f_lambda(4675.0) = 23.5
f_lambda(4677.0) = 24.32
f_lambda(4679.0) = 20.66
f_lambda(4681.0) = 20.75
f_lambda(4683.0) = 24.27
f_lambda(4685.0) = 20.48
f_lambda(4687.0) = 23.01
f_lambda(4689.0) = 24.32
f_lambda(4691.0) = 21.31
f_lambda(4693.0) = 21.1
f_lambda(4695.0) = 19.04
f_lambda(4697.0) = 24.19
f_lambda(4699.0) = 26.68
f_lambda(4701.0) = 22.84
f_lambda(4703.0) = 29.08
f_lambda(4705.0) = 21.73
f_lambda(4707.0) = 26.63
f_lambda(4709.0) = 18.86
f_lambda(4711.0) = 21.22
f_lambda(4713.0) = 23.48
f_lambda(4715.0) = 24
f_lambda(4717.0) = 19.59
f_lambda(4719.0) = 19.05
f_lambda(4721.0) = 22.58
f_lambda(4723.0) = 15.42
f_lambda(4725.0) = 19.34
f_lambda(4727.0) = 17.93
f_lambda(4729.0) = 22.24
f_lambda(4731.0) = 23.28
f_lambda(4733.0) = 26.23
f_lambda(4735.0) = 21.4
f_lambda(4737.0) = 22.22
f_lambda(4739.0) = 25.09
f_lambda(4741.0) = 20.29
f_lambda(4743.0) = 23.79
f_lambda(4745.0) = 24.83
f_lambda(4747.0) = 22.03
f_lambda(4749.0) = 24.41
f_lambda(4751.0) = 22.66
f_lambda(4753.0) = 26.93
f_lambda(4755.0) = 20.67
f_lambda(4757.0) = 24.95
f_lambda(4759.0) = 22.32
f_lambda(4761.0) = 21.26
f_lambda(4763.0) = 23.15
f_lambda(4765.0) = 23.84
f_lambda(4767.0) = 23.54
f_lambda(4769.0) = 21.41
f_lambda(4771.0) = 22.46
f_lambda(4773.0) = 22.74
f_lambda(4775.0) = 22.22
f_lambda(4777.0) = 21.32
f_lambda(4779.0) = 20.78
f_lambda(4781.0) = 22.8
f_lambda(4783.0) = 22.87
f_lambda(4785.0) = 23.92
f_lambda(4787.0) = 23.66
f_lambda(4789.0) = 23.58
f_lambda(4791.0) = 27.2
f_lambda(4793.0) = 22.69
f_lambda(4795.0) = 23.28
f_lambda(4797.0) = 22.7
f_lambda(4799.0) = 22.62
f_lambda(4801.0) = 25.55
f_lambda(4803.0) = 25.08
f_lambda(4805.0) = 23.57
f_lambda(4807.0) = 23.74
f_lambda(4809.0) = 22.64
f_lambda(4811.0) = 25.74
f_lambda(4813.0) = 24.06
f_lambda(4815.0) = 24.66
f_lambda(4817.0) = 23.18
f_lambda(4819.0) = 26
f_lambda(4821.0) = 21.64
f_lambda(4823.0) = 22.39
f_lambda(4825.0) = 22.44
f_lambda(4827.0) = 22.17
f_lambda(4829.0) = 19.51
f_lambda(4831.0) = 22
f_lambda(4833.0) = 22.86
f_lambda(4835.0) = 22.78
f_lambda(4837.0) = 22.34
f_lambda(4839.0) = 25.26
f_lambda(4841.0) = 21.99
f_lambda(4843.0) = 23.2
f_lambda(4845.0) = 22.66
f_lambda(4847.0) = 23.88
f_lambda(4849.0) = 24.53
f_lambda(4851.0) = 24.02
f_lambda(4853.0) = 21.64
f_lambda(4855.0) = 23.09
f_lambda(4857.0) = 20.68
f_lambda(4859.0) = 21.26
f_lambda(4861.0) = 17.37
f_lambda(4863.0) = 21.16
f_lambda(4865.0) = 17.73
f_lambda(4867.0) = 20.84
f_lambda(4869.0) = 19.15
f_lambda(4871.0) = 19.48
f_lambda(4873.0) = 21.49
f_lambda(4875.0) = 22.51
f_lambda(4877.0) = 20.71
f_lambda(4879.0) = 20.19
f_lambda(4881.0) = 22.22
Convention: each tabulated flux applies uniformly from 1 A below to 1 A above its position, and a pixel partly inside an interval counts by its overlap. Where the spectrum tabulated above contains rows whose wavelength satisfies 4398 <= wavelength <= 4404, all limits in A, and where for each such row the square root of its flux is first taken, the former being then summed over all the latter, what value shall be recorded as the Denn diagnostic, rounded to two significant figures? 13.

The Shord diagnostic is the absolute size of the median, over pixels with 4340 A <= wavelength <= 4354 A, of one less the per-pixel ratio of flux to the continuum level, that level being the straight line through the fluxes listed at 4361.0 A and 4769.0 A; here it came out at 0.237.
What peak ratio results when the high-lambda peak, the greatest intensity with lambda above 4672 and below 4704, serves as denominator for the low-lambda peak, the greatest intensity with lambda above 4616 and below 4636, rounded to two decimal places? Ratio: 1.09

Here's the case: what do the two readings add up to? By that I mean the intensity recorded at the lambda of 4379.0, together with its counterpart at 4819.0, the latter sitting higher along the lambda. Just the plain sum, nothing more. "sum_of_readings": 45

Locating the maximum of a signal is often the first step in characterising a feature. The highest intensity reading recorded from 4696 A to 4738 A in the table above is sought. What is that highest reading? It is 29.08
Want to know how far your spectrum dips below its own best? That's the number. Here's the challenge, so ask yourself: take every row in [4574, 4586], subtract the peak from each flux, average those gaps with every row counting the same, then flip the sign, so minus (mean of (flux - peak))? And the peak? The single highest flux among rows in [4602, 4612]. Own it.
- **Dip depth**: 5.37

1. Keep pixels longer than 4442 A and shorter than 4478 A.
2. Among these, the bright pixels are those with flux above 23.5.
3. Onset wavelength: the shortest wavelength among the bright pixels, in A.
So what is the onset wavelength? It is 4447.0 A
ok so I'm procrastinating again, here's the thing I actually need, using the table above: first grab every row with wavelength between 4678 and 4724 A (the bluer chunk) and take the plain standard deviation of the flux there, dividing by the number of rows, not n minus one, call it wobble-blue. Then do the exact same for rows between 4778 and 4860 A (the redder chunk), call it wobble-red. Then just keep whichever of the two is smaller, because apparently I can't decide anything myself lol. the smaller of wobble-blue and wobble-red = 1.51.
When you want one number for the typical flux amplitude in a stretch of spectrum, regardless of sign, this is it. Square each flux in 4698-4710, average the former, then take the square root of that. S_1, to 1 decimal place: 24.5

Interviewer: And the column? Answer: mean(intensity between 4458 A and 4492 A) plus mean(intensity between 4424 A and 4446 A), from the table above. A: 42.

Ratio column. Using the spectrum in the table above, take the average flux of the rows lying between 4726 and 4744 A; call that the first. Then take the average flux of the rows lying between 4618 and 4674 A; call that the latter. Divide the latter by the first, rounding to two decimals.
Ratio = 1.06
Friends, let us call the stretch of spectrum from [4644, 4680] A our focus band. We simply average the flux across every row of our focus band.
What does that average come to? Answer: 22.6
